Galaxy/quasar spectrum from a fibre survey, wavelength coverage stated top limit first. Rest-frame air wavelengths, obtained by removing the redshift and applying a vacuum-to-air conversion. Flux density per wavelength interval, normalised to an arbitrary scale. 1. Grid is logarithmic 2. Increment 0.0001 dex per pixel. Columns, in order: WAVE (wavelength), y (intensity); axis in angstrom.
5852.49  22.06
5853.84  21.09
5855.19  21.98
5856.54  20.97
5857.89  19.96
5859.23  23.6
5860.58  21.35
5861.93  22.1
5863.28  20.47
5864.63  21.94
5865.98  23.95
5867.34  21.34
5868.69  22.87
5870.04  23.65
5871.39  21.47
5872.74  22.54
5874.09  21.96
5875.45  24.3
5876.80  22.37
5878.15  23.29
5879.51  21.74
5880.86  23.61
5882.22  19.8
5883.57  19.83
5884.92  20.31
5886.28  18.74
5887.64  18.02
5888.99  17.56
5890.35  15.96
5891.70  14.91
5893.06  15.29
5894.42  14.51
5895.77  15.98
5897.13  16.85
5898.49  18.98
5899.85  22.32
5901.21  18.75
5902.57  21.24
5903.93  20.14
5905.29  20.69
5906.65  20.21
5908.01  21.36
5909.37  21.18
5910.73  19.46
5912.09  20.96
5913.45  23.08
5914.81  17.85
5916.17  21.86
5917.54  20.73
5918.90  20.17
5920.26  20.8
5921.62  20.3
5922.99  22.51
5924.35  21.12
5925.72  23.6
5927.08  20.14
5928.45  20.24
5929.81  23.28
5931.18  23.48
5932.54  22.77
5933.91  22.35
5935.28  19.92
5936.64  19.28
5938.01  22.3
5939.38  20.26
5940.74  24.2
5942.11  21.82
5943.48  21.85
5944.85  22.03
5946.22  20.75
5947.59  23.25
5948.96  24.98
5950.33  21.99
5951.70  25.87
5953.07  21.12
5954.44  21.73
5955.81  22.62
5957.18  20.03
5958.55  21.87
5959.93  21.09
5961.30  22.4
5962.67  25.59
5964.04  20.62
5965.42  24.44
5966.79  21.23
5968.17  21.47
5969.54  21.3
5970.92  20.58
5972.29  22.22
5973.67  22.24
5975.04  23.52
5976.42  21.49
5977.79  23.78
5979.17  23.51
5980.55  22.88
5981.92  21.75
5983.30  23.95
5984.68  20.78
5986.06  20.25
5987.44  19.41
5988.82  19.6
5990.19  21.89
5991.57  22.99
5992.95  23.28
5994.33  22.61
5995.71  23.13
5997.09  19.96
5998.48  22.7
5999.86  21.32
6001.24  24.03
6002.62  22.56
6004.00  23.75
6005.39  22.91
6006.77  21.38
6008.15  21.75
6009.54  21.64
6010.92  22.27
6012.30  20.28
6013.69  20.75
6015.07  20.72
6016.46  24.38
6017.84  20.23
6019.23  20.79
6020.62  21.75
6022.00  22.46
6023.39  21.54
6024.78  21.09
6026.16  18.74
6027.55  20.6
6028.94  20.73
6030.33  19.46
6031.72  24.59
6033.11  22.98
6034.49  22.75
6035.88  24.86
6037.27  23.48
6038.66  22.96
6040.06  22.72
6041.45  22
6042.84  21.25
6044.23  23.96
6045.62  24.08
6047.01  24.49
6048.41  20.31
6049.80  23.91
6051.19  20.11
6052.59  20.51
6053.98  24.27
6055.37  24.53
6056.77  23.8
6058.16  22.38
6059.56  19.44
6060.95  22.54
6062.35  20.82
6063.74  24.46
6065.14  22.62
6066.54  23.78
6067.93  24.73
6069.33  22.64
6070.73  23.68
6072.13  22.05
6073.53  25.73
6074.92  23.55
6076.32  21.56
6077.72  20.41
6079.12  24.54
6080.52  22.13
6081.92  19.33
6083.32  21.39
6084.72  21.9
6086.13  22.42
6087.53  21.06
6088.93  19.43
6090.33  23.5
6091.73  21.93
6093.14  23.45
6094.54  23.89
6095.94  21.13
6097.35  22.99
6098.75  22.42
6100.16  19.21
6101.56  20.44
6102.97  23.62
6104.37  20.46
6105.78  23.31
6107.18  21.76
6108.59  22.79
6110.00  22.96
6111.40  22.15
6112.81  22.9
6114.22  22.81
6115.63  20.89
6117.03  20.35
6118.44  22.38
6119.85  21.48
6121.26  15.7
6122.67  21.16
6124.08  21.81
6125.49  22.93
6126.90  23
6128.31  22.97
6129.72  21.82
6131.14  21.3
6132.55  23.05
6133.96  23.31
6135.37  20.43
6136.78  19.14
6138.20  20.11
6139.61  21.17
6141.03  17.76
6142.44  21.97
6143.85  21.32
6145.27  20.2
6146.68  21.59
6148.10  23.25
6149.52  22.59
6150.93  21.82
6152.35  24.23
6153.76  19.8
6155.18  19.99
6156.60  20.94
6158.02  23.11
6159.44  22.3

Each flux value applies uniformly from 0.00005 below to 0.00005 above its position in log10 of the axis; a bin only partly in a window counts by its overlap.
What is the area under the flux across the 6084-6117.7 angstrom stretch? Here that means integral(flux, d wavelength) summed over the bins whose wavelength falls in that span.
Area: 741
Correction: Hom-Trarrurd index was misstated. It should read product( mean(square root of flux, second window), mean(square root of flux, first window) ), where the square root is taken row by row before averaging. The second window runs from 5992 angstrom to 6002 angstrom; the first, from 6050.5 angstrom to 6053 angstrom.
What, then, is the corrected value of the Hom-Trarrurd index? 21.3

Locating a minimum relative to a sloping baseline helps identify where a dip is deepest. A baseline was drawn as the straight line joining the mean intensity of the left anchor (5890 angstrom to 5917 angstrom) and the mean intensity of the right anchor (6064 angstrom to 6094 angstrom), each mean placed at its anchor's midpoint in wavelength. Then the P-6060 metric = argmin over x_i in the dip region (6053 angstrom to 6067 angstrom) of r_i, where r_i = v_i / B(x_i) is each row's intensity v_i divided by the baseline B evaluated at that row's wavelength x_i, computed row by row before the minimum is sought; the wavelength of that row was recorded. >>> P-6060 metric 6059.56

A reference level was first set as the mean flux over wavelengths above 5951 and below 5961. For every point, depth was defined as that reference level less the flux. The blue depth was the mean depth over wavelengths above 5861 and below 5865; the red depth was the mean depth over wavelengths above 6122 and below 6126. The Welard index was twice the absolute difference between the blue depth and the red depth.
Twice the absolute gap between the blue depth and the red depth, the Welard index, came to 0.9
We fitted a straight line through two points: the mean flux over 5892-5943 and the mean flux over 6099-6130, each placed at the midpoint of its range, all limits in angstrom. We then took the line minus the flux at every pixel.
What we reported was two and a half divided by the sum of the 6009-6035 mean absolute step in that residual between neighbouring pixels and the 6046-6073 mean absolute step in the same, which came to 0.69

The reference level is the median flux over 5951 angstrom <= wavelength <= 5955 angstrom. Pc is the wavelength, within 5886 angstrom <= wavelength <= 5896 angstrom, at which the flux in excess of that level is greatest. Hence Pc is 5886.28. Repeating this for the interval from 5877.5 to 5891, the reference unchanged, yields 5880.86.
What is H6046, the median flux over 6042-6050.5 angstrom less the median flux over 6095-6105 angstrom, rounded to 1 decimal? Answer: 2.8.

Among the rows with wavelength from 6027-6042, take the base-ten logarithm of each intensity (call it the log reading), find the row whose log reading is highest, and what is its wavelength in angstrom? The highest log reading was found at 6035.88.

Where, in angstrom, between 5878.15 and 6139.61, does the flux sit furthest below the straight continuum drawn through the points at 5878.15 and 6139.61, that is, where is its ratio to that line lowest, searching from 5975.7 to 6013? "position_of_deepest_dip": 5987.44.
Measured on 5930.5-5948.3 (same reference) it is 5936.64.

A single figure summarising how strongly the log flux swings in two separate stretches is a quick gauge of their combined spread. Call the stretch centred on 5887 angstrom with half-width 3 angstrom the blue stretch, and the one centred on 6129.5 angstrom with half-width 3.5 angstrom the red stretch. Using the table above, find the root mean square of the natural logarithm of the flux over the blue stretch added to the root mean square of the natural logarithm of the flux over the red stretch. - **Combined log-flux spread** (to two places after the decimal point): 6.04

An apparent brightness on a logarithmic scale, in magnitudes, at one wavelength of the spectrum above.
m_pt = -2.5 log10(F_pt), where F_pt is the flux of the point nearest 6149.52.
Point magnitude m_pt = -3.38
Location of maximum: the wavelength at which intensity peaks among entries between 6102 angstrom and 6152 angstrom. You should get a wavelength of 6102.97 angstrom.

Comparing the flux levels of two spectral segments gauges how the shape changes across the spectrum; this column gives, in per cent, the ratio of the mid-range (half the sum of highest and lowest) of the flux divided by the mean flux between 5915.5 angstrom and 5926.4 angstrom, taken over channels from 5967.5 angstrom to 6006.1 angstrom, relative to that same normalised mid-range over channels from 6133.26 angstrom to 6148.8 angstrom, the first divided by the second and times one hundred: 106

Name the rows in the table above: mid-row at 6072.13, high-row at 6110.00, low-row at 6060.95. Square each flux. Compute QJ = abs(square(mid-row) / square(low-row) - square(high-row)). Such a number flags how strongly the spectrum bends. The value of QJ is 526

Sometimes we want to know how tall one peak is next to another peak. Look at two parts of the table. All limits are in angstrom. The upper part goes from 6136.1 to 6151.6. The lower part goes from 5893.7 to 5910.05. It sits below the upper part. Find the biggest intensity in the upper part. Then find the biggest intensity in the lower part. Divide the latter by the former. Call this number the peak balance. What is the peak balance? 0.96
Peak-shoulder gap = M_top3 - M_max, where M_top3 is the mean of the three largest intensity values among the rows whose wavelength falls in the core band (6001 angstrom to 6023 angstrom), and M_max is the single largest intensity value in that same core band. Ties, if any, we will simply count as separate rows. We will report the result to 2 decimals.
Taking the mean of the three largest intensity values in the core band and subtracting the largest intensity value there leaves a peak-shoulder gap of -0.33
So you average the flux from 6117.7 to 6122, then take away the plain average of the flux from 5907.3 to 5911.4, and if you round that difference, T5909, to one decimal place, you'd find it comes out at -0.8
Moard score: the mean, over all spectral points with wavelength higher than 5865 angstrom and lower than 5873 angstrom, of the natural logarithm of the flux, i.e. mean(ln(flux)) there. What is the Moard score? 3.12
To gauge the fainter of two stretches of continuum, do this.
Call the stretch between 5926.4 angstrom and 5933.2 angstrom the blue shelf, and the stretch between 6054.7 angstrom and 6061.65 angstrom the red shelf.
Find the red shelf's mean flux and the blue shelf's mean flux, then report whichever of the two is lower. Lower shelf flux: 22.0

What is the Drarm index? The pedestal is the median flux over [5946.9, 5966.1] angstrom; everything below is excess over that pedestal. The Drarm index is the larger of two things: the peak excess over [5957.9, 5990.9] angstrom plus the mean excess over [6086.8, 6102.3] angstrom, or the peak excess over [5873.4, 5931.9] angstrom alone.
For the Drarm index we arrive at 2.97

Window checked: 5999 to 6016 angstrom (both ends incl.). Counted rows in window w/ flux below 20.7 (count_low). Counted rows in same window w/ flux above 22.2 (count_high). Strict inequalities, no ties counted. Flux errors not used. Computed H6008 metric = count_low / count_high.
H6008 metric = 0.20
